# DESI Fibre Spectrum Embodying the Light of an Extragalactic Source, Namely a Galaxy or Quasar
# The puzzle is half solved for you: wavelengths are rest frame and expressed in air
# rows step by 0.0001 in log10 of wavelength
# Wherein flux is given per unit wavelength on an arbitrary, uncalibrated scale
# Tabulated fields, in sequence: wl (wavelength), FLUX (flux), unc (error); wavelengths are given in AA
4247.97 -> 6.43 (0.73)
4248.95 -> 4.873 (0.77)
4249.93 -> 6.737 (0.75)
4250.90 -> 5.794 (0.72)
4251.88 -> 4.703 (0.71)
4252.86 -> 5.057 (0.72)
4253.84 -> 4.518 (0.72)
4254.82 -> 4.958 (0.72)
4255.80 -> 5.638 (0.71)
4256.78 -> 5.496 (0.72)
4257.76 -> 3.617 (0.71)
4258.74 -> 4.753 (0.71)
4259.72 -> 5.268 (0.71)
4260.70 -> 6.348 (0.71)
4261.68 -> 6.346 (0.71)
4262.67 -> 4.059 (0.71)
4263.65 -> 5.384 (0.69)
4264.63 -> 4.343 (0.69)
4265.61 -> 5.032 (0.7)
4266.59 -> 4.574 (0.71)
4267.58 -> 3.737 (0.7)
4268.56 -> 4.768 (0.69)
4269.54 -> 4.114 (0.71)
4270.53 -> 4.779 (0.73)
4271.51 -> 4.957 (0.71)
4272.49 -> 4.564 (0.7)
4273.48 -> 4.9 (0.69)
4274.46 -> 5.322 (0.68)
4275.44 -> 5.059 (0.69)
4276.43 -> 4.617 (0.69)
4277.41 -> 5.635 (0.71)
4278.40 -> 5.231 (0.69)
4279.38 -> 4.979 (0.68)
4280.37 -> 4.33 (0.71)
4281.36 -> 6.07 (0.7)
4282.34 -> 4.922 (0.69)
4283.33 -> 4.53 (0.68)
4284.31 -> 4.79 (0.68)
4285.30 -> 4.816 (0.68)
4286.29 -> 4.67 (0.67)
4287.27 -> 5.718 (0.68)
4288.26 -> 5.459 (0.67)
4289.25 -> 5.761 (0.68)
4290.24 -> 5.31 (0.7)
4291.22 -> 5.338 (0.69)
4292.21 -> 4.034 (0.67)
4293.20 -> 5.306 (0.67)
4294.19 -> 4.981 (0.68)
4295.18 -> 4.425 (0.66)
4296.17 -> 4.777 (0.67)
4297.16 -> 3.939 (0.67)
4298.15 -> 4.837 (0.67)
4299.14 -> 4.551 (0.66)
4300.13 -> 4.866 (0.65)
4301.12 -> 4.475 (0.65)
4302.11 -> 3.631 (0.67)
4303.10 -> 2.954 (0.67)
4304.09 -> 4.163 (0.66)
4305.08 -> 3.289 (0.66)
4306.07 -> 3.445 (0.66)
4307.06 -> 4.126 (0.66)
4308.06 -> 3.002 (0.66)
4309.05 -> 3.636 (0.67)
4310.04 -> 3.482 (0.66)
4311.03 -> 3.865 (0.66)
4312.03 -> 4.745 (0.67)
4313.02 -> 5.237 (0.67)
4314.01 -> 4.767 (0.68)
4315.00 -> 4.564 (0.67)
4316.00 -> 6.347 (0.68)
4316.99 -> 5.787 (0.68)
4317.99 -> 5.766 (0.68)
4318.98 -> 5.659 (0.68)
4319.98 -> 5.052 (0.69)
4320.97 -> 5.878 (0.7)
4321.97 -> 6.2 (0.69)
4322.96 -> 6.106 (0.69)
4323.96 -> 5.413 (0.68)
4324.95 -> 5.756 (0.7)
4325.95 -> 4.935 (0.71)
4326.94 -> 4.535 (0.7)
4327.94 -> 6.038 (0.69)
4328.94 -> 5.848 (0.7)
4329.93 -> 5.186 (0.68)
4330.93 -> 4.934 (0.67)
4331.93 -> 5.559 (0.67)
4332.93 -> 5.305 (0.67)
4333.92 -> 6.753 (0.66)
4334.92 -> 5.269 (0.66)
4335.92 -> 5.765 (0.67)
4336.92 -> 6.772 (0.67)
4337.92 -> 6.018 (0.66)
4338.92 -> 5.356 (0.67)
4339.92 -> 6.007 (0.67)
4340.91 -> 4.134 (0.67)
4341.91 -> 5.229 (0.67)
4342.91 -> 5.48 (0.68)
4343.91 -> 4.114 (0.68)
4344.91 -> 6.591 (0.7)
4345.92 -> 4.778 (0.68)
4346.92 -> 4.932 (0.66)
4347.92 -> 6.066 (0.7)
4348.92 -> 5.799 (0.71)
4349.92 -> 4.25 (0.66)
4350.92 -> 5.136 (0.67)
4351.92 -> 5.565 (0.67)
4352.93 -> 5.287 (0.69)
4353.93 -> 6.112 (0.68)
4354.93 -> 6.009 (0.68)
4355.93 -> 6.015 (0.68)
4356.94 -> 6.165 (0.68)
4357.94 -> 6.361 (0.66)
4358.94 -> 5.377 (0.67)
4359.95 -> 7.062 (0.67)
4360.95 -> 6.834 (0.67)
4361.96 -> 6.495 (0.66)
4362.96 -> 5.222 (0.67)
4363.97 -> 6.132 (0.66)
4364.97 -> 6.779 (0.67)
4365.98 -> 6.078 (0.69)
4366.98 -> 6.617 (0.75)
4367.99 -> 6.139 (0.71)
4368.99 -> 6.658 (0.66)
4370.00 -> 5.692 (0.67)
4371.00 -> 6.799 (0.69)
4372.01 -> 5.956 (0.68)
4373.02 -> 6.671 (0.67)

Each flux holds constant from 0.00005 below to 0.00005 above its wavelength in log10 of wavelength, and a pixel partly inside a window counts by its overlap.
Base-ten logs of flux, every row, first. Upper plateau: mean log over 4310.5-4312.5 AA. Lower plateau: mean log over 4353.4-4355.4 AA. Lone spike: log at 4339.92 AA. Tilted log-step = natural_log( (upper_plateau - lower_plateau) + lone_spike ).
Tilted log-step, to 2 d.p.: -0.47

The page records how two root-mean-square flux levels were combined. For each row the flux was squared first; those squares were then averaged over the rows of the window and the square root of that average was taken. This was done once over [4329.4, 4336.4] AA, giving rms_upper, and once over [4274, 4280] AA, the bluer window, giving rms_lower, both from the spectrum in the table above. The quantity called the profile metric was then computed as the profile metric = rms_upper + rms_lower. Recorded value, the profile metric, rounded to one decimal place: 10.7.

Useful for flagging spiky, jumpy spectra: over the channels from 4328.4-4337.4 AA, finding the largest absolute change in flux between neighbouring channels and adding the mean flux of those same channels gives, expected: 7.2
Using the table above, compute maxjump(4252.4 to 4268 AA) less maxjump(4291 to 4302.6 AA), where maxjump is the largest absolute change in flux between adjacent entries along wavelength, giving 1.0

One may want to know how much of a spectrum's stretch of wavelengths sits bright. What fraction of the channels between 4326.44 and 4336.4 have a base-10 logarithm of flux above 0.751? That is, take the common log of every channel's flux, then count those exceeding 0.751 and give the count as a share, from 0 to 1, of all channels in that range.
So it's 0.40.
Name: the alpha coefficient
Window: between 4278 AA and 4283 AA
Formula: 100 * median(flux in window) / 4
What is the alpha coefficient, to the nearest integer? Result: 124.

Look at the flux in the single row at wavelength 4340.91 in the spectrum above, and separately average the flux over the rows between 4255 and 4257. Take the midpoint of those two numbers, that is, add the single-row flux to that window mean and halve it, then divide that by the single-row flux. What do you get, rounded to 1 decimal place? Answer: 1.2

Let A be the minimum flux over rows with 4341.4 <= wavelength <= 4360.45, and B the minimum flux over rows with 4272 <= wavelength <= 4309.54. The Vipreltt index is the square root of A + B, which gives 2.66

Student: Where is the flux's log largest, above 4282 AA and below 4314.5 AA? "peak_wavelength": 4289.25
